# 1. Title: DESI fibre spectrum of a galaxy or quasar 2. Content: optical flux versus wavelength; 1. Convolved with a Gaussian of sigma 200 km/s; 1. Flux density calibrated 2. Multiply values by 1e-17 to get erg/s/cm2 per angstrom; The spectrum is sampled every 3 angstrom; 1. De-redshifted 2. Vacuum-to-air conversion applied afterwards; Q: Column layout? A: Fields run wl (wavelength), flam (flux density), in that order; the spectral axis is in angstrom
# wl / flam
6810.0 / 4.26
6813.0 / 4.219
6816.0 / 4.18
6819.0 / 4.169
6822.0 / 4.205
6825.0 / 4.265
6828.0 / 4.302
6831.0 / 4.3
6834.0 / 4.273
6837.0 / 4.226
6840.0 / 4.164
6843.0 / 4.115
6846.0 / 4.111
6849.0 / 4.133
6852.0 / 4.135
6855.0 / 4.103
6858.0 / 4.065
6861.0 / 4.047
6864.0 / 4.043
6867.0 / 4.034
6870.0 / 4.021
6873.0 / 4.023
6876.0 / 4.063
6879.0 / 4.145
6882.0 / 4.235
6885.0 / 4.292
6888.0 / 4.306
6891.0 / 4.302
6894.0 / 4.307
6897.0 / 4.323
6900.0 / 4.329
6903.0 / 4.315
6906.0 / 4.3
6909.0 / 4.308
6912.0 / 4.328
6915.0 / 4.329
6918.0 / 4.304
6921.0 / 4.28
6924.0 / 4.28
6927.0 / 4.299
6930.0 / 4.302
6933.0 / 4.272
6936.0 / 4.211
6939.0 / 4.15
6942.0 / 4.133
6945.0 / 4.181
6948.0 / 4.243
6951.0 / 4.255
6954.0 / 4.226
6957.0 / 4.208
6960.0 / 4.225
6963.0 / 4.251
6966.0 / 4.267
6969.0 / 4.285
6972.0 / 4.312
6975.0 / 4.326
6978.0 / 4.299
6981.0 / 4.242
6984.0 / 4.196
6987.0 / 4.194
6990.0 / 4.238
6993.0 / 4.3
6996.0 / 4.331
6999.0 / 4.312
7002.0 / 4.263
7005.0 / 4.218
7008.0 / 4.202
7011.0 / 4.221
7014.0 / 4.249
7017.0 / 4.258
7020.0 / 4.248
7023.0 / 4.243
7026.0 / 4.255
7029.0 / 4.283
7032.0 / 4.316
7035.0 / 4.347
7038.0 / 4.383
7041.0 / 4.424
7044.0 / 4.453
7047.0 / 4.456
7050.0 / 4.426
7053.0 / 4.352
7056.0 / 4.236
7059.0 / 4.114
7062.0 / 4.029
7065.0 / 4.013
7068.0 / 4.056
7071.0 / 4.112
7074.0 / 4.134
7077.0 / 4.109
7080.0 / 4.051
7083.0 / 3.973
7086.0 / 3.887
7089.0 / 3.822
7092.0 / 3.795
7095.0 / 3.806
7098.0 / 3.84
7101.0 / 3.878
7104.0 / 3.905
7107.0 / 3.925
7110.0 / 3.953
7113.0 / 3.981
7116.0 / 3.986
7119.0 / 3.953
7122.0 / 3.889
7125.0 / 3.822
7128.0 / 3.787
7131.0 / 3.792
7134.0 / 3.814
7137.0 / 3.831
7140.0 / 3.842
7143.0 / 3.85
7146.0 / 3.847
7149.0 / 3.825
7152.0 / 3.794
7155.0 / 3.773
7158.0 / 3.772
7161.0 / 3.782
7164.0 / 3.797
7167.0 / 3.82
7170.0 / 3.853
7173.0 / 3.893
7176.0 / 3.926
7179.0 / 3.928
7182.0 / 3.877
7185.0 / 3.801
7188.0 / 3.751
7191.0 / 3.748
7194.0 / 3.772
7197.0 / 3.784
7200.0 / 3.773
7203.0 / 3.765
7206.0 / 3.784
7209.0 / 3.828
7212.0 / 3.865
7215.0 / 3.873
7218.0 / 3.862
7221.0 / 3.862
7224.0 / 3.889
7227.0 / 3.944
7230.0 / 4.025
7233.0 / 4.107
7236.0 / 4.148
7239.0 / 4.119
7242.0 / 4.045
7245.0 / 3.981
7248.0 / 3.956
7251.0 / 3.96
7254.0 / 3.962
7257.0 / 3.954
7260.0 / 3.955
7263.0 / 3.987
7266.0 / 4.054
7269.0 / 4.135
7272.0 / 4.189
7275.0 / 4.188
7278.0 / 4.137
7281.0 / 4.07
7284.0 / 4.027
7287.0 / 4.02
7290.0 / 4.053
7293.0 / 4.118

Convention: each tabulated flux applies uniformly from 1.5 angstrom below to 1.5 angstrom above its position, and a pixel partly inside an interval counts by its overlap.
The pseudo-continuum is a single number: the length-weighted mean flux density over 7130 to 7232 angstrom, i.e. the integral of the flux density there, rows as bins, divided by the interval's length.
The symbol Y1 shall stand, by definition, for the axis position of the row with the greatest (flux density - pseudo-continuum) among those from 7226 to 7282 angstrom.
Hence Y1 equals 7272.0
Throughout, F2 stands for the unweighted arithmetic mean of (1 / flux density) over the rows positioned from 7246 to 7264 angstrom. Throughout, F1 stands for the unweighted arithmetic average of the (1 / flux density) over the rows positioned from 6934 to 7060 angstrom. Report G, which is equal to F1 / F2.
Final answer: 0.93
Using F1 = 0.234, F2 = 0.252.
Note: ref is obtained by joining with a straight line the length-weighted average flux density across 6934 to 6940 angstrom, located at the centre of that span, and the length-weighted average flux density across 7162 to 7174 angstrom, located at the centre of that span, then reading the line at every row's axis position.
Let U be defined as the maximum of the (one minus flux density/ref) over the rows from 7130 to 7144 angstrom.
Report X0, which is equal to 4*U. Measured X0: 0.10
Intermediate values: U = 0.03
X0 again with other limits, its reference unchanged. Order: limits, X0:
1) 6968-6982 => -0.12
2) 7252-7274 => -0.28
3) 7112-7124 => 0.02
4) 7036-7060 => -0.11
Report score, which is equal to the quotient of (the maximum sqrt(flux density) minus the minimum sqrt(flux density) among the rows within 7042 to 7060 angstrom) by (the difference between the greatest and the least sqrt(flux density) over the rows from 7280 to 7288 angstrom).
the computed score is 6.6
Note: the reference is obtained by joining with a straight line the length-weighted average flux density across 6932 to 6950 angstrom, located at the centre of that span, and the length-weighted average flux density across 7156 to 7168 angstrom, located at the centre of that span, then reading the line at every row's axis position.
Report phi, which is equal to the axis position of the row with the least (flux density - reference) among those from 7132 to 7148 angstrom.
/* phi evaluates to 7134.0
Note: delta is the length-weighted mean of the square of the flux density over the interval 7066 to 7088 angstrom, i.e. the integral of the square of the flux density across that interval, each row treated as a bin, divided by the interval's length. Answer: 16.3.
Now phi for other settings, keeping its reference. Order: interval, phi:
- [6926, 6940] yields 6939.0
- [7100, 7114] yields 7101.0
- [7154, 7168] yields 7155.0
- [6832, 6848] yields 6843.0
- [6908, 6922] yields 6921.0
